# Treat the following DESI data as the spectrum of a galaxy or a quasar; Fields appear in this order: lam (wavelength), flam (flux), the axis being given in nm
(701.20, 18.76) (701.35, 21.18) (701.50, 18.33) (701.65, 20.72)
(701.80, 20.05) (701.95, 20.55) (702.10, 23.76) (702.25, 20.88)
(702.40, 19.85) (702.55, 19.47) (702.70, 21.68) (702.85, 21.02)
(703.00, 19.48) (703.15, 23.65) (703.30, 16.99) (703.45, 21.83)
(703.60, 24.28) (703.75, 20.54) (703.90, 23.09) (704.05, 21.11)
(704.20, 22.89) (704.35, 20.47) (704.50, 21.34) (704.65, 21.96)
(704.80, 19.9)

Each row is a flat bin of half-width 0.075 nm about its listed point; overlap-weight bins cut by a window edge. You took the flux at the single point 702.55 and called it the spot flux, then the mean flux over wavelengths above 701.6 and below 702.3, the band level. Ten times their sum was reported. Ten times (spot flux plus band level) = 407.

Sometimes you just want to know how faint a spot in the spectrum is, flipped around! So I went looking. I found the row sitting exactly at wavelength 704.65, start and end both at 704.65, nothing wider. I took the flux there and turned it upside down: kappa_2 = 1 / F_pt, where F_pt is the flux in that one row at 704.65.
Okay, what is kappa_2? 0.046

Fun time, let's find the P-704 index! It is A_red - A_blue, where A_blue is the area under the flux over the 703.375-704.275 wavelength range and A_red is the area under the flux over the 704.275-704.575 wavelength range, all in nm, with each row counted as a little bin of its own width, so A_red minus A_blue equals -13.8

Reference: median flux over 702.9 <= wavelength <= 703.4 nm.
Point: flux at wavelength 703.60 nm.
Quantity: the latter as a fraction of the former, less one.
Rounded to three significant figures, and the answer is 0.246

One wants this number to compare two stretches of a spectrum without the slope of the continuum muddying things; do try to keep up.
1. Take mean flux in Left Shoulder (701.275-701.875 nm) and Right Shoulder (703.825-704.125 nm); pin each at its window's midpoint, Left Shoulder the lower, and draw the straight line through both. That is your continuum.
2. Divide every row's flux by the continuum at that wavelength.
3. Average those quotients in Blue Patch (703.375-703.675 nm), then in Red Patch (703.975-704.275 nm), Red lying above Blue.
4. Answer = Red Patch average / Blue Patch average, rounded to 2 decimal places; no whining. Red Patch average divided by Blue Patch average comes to 0.93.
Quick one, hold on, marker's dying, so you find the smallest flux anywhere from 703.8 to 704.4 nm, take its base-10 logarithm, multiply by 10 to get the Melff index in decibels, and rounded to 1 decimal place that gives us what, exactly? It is 13.1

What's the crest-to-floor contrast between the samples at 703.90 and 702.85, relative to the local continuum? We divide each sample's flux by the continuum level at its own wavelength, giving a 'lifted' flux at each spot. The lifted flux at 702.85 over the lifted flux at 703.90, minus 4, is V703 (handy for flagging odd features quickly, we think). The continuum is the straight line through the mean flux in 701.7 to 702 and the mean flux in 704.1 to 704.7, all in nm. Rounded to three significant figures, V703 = -3.07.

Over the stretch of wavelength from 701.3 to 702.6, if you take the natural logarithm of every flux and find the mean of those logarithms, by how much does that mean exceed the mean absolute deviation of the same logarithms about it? 2.97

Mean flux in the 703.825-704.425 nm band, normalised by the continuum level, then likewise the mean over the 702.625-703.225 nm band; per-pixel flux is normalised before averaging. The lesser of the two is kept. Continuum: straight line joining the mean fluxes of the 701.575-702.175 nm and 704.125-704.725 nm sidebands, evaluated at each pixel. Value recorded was 1.00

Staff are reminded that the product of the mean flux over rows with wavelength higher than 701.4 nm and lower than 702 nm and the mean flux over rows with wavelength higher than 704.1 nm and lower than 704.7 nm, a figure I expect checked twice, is 431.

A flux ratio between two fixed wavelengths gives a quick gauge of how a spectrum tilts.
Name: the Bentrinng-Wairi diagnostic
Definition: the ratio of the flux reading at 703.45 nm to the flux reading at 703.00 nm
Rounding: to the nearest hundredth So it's 1.12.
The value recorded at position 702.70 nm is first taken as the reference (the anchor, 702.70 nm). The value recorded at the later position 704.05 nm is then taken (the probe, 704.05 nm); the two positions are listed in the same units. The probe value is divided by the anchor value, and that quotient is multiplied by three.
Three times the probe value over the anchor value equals 2.92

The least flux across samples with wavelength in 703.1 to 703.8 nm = 16.99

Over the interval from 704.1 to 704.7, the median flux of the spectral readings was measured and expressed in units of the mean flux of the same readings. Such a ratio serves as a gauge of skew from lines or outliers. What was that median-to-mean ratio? 1.00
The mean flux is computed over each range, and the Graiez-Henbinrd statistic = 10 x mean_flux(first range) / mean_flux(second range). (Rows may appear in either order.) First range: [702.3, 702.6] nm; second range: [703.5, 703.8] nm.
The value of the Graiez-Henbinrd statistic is 8.8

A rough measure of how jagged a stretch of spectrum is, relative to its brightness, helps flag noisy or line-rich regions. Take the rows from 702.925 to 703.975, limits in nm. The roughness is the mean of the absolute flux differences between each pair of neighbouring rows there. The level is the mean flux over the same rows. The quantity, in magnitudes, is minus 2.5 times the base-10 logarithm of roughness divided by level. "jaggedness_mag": 1.80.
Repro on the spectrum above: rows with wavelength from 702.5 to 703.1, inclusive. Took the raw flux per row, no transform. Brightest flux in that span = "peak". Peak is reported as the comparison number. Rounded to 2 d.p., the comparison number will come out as 21.68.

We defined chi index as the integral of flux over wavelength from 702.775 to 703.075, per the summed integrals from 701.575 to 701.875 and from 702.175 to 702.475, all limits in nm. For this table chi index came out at 0.497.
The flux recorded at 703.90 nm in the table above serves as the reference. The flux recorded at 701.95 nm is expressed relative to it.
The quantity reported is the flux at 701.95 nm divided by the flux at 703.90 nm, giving 0.89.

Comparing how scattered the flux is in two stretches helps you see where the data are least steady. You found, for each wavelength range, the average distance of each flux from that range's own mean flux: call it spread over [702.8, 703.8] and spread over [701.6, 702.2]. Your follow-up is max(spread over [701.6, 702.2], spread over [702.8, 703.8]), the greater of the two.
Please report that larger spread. 1.8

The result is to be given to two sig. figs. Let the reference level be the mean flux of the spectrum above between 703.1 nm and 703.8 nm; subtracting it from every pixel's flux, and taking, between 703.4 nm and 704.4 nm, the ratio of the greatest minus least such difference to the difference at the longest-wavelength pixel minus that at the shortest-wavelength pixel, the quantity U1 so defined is -2.8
